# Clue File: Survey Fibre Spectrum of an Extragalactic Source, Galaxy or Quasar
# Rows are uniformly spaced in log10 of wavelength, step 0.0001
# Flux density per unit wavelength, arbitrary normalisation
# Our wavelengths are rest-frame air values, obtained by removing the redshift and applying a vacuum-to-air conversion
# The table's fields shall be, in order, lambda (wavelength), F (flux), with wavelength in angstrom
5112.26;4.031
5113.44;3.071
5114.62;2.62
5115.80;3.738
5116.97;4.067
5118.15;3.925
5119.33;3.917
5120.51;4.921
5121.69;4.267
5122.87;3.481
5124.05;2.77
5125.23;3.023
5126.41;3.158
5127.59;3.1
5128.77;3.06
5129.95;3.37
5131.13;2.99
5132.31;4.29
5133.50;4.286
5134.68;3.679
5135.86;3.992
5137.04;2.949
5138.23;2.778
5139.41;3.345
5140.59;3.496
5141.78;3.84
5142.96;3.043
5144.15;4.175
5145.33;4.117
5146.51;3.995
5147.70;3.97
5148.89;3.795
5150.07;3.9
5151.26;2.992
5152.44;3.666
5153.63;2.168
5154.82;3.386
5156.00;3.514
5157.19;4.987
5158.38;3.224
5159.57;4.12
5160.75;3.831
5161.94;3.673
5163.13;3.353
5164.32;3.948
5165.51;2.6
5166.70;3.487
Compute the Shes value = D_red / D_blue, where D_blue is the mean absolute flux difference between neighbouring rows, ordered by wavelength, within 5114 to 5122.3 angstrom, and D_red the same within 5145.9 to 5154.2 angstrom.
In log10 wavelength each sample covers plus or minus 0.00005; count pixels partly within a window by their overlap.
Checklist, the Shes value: 1.0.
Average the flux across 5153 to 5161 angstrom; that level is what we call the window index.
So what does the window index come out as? 3.60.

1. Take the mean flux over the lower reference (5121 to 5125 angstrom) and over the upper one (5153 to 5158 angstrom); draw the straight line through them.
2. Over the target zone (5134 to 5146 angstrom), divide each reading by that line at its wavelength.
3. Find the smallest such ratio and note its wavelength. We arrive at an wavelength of 5138.23 angstrom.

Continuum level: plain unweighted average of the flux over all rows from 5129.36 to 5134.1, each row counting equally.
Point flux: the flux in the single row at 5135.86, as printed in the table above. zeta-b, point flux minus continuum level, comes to 0.3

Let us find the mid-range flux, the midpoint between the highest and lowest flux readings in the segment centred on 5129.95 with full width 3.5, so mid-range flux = 3.2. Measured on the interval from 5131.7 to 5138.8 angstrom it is 3.5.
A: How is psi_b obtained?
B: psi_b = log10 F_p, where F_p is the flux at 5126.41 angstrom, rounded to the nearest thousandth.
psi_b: 0.499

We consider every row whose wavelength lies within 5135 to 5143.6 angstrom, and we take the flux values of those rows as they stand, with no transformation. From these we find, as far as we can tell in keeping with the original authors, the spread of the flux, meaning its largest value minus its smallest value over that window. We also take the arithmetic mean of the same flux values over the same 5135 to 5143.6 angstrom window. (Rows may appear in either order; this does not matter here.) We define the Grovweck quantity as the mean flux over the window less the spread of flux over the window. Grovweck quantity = 2.1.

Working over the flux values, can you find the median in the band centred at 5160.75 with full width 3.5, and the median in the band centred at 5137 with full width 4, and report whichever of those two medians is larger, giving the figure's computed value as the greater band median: 3.8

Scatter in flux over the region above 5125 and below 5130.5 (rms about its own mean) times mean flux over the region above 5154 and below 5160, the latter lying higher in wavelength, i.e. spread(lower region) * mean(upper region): 0.5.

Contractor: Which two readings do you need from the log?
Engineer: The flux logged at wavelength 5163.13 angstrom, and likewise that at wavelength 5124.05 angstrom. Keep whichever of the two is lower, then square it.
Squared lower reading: 7.7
